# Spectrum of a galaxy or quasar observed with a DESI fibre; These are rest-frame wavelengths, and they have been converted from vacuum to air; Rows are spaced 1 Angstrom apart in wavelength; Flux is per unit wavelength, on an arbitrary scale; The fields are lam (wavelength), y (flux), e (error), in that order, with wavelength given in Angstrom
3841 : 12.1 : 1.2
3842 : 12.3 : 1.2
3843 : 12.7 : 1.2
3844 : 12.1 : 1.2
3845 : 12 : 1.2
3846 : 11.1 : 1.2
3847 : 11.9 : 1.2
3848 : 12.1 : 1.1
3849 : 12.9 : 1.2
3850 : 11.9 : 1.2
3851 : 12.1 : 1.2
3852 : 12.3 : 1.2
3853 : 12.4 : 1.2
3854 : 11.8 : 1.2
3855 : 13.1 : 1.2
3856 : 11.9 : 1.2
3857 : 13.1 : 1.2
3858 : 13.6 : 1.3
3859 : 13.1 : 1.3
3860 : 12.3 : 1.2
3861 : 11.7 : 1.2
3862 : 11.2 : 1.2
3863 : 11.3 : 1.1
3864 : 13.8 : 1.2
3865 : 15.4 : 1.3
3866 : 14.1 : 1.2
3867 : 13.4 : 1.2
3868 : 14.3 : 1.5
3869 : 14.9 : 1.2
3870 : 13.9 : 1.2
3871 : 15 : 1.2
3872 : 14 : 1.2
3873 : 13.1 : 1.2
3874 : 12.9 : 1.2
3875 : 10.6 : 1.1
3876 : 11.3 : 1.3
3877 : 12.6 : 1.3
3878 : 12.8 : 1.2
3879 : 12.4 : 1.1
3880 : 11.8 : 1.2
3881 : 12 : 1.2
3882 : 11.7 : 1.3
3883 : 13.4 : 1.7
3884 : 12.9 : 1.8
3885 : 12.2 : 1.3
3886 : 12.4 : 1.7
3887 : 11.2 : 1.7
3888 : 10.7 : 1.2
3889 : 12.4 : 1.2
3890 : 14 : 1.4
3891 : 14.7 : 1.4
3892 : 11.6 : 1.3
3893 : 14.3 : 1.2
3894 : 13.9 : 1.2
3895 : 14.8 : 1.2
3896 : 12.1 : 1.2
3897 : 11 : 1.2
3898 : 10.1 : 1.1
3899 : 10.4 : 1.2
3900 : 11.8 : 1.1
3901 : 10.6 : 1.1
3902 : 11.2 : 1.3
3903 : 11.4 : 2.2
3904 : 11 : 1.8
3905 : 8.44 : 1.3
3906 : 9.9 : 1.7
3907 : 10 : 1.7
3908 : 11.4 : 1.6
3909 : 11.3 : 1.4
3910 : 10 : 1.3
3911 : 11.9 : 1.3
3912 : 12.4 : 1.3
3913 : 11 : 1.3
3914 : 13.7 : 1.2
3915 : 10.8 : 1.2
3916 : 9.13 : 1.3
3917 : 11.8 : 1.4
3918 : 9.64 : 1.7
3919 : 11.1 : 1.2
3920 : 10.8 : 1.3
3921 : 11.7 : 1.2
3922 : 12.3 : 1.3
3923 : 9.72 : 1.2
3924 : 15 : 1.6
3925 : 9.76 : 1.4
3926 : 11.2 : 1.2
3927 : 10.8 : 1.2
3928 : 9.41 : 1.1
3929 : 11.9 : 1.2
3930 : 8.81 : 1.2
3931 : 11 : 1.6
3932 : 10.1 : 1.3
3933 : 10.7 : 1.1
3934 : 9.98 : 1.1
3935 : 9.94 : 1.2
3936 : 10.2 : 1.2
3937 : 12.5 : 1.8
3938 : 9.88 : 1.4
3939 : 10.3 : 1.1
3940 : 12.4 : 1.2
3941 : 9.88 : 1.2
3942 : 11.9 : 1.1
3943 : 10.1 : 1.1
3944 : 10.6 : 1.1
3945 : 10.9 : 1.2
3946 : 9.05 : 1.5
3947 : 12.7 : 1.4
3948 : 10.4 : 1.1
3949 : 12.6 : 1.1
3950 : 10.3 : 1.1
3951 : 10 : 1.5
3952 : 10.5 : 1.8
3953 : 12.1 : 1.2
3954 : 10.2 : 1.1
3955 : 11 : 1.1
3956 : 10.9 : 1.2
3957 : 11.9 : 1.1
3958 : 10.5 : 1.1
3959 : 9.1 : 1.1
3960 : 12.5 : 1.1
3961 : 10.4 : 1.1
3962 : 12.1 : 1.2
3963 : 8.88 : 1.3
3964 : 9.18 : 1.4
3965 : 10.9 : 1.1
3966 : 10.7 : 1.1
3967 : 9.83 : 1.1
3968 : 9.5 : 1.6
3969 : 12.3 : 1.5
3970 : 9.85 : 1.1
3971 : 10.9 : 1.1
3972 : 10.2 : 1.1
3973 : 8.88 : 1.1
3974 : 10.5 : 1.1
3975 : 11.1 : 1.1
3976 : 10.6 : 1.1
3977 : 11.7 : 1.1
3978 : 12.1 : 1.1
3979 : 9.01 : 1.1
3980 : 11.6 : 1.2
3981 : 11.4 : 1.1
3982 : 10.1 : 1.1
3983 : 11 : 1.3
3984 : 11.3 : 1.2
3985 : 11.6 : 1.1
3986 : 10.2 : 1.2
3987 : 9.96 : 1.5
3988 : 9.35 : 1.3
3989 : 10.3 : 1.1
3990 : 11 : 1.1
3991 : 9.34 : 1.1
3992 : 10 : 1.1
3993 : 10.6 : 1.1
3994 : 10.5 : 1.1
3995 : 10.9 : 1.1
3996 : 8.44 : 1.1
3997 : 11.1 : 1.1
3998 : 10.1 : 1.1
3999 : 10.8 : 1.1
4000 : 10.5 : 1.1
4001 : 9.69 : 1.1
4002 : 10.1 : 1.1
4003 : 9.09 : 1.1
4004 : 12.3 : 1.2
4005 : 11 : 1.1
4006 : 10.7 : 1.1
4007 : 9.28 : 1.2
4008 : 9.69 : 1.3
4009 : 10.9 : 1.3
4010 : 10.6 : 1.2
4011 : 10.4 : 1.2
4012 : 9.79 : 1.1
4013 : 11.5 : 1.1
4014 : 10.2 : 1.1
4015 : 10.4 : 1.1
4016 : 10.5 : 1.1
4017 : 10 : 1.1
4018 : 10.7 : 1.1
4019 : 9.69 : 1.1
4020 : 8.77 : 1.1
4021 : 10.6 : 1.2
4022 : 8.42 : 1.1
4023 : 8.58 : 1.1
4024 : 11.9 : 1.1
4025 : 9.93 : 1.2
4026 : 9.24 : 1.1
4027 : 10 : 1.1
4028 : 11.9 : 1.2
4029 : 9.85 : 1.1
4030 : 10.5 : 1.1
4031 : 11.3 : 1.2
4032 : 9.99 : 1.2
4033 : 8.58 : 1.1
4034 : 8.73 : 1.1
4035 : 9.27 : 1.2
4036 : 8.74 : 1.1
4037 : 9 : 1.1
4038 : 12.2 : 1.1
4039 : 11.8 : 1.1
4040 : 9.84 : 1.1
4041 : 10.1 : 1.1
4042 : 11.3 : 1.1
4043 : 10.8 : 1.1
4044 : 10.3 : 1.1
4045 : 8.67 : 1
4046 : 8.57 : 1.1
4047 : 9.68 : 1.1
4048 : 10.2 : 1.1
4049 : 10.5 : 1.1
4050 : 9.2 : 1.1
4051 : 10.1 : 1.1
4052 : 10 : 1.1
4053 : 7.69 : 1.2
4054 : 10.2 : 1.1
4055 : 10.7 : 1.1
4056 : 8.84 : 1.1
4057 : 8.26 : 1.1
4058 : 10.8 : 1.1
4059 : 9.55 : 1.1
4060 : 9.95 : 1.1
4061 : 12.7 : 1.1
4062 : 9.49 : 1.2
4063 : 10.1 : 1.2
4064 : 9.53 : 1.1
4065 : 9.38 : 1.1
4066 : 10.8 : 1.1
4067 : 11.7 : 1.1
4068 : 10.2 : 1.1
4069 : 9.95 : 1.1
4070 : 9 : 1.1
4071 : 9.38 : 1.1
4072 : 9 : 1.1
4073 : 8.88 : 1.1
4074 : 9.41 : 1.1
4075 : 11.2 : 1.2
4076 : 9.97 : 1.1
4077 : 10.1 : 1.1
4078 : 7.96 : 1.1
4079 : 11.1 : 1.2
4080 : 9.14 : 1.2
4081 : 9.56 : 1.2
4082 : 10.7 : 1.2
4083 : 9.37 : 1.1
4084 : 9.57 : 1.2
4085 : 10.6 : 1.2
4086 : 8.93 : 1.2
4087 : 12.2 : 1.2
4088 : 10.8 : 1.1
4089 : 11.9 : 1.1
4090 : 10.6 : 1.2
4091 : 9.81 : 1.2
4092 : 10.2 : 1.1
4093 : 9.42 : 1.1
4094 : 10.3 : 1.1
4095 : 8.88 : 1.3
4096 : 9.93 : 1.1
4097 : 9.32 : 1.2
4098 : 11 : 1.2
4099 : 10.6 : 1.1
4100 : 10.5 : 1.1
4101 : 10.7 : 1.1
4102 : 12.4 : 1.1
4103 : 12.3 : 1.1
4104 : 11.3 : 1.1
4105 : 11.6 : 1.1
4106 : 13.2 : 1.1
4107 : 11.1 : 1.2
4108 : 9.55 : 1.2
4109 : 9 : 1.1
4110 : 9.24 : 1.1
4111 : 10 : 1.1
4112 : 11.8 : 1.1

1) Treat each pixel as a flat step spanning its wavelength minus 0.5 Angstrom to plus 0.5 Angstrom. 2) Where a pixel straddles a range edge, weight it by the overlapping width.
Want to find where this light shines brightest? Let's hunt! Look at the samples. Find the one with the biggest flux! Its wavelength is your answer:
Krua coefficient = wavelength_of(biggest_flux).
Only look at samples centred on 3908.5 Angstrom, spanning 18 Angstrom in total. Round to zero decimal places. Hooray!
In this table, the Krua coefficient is 3914 Angstrom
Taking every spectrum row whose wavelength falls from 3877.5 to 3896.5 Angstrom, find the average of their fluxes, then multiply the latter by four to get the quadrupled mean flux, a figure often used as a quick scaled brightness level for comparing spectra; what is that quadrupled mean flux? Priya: 50.8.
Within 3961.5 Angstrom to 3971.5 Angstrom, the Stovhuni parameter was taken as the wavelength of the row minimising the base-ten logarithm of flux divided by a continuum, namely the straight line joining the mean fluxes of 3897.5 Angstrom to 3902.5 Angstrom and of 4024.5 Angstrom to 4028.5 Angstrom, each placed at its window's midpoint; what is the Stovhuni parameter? 3963 Angstrom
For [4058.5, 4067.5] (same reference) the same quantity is 4065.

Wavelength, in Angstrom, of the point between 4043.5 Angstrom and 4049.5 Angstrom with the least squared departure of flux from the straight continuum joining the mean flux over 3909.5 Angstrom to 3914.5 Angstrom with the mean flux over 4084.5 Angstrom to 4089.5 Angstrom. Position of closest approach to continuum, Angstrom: 4049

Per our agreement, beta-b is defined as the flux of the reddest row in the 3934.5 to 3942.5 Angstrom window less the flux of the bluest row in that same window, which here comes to 2.0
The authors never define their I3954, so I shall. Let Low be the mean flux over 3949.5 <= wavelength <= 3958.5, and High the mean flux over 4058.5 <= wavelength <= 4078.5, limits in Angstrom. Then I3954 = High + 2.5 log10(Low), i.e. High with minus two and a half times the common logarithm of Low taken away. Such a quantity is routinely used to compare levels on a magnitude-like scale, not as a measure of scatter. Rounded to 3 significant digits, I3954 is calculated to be 12.5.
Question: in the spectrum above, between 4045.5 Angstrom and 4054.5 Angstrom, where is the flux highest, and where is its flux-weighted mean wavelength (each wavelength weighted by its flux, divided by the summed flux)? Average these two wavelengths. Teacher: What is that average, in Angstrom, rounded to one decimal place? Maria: 4049.5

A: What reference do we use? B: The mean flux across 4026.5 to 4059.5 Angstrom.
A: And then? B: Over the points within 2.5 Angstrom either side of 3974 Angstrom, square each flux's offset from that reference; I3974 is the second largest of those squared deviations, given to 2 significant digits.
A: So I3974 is 1.1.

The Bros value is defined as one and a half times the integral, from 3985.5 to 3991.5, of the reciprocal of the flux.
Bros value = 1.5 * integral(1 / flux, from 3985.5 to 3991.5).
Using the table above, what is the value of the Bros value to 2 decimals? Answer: 0.90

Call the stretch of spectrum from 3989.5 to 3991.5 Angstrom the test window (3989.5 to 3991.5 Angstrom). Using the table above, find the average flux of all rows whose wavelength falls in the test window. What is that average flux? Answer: 10.2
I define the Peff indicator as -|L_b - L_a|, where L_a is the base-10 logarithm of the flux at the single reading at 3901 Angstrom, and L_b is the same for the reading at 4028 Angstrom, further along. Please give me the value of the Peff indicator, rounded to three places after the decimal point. -0.050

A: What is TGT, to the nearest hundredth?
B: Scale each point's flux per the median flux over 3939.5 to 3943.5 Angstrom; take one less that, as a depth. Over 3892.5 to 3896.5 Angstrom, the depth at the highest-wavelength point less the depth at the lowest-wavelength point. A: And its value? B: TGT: 0.20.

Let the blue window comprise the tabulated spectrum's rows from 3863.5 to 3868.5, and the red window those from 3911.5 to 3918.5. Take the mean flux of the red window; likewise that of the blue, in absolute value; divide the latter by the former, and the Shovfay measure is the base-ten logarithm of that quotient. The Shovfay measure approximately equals 0.10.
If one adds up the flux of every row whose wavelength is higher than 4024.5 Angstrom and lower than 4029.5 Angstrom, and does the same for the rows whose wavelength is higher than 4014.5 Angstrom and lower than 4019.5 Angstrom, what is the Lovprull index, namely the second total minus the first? 0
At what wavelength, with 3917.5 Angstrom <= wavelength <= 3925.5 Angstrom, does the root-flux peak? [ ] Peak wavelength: 3924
